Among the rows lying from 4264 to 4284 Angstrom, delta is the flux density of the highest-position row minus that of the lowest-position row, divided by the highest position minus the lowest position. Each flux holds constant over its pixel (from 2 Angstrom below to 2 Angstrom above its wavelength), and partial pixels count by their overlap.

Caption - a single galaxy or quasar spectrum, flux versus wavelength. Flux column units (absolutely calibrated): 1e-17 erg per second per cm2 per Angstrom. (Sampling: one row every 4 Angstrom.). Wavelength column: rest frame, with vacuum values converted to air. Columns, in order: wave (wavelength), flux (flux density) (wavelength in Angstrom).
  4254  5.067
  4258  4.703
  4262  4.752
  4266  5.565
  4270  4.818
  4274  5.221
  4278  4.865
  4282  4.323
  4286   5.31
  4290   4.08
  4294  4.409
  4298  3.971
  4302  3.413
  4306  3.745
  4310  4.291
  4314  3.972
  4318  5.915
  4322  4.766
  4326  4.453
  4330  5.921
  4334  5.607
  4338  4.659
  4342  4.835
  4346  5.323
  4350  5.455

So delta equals -0.08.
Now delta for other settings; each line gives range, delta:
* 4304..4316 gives 0.03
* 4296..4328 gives 0.02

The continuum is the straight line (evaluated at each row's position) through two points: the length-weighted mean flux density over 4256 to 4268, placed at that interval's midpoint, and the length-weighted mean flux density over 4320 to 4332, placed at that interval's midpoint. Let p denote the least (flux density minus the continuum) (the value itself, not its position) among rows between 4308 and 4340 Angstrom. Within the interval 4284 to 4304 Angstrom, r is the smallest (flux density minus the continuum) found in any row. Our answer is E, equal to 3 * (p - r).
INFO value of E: 1.7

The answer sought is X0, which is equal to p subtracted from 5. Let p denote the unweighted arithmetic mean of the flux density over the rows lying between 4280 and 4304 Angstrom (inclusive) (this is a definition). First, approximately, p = 4.3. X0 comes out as 0.75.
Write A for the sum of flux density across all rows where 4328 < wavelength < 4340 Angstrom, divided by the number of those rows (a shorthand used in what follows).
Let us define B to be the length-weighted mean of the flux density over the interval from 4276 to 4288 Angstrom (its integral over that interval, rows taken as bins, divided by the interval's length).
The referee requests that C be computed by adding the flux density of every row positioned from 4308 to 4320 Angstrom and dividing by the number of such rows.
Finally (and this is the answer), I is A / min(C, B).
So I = 1.14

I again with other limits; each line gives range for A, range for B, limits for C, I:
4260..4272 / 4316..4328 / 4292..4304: 1.28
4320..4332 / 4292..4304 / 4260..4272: 1.28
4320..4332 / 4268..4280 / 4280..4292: 1.10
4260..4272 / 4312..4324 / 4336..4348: 1.03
